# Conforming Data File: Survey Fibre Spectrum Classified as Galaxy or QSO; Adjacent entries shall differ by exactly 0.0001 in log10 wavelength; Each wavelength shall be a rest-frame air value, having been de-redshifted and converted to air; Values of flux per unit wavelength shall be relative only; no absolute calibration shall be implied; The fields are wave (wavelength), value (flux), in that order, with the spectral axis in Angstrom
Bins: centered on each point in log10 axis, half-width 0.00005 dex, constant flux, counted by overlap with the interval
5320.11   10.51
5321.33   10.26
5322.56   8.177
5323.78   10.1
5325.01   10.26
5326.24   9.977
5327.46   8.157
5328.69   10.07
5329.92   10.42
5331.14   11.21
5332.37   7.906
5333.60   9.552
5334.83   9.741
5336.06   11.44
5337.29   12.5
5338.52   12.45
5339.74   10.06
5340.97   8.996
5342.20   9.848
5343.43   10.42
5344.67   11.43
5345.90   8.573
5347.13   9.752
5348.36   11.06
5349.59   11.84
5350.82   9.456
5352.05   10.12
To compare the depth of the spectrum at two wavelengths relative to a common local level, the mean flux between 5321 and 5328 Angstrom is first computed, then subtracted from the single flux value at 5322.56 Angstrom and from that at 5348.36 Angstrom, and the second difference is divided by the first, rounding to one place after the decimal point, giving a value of -1.2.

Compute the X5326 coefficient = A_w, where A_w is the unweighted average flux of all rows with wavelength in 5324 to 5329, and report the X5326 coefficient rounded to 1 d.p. 9.6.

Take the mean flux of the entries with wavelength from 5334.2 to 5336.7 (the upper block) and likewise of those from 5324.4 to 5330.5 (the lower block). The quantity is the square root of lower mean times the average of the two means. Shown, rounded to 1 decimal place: 10.0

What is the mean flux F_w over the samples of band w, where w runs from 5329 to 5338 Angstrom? 10.4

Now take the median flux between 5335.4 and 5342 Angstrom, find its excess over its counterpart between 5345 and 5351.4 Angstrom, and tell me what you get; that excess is 1.7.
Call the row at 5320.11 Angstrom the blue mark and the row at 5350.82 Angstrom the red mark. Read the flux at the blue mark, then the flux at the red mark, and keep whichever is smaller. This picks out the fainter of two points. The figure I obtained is 9.5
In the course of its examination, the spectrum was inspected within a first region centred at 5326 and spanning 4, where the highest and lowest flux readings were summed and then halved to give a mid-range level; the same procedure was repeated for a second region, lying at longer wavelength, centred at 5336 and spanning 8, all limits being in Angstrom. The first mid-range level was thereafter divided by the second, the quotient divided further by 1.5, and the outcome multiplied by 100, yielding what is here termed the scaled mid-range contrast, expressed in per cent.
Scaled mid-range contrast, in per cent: 60.2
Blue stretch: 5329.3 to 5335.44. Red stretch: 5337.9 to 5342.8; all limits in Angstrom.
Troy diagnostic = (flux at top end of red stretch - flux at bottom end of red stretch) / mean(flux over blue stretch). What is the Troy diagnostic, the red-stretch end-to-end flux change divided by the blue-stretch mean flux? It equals -0.27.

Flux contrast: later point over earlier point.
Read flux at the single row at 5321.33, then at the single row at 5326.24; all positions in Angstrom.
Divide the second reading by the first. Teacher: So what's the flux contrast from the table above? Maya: 0.97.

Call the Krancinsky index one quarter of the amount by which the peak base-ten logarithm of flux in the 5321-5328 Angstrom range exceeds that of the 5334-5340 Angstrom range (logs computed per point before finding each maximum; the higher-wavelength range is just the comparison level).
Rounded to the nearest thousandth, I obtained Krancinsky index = -0.021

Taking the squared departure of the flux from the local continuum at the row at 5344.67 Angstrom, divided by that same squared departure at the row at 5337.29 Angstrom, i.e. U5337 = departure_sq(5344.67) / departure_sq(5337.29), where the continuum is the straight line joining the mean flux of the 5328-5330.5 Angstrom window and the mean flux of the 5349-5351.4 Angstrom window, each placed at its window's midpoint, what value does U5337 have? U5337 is 0.2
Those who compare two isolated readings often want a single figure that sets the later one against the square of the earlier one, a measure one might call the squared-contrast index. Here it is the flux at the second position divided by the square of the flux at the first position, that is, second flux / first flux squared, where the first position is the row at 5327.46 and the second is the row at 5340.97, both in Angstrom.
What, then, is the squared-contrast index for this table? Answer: 0.135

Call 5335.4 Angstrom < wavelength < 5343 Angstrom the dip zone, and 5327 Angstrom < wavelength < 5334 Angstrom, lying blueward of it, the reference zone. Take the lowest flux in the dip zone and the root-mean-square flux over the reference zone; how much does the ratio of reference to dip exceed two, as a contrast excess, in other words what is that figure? -0.93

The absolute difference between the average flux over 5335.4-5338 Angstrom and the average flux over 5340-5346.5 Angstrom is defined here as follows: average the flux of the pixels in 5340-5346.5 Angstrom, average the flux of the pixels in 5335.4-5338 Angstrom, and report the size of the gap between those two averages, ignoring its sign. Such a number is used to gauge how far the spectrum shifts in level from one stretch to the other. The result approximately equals 2.1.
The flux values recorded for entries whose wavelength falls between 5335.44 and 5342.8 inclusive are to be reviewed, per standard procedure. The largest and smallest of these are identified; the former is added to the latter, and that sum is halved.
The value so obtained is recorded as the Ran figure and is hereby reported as 10.7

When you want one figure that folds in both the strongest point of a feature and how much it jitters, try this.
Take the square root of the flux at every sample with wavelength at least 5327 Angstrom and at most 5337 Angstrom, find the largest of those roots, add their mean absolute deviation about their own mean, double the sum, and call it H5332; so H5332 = 7.1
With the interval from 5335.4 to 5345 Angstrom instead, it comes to 7.4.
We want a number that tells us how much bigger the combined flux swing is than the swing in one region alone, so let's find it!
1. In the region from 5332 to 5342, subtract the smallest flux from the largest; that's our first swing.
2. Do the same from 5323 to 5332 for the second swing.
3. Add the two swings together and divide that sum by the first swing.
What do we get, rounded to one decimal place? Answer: 1.7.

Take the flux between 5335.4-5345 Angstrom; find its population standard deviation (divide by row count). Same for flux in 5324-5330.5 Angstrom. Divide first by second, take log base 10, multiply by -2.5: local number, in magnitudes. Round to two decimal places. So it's -0.39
